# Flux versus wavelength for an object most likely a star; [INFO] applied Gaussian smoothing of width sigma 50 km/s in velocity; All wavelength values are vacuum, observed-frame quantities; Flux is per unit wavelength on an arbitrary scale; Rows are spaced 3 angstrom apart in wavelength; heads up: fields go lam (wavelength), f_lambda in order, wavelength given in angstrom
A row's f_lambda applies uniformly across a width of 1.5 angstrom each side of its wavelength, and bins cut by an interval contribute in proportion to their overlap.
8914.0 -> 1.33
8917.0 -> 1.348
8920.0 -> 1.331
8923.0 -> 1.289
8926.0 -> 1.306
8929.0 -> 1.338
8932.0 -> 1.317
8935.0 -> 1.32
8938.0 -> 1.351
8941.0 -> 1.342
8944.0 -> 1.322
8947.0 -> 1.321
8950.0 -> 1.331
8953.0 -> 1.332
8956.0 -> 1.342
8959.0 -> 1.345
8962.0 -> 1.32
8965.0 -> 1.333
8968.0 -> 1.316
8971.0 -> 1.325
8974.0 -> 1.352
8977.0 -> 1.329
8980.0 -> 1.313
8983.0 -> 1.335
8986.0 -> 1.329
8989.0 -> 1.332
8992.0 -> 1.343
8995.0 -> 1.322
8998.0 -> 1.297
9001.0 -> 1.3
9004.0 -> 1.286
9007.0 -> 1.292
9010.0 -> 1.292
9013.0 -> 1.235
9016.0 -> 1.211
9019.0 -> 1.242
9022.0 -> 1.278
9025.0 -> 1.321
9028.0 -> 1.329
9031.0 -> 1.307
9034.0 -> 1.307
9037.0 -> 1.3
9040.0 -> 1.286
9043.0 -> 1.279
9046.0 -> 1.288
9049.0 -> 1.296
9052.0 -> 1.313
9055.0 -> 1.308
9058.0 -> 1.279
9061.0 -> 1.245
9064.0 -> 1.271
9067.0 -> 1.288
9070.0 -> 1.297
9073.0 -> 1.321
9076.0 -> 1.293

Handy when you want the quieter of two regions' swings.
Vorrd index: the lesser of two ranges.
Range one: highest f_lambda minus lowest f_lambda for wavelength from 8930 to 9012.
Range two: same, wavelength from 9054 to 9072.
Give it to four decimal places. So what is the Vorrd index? 0.0630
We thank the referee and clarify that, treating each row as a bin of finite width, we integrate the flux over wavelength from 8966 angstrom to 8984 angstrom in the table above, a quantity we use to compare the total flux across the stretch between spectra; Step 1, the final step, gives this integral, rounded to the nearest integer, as 24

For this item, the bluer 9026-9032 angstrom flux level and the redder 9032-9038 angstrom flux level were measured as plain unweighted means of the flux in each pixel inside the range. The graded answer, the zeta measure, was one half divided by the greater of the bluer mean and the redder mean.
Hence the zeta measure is 0.379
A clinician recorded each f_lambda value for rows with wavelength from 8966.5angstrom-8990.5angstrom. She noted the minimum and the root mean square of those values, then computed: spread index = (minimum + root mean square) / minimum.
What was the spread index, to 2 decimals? 2.01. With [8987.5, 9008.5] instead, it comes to 2.02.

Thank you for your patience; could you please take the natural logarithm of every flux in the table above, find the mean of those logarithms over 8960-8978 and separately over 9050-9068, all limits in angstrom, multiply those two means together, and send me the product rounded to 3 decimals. 0.071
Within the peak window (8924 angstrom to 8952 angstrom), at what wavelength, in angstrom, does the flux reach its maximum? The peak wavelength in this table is 8938.0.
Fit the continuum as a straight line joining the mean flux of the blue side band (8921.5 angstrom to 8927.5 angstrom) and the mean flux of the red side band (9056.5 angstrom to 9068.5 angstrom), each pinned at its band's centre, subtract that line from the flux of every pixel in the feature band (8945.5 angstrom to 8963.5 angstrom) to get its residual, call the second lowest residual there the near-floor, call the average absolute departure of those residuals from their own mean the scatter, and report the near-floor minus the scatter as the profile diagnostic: 0.022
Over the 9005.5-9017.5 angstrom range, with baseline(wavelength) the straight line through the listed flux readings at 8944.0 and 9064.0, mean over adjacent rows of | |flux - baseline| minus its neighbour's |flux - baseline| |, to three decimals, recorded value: 0.027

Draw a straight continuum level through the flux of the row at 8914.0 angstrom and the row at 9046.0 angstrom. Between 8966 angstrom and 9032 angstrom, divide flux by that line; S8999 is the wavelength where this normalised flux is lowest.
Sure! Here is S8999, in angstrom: 9016.0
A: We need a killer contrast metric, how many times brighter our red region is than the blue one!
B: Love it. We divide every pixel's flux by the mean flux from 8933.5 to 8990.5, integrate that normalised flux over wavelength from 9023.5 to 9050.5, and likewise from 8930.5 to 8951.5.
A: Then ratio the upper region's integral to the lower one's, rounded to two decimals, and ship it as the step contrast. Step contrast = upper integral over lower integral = 1.26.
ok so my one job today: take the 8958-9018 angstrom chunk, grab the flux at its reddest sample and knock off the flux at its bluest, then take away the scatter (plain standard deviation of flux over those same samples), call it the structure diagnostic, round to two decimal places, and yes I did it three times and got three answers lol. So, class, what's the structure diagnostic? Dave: -0.17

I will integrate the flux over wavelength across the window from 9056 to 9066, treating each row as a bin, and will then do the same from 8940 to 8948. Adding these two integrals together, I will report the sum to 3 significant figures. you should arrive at 23.3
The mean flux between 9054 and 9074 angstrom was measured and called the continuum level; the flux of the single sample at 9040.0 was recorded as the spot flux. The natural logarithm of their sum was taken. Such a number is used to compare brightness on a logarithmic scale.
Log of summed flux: 0.945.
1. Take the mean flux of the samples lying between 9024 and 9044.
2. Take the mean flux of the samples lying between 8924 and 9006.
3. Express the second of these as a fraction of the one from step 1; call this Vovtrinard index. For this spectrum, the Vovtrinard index 1.02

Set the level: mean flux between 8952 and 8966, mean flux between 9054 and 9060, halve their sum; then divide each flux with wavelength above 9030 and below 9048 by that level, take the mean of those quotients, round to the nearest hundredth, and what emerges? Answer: 0.99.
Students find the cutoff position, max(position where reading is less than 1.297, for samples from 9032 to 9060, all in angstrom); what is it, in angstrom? 9058.0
